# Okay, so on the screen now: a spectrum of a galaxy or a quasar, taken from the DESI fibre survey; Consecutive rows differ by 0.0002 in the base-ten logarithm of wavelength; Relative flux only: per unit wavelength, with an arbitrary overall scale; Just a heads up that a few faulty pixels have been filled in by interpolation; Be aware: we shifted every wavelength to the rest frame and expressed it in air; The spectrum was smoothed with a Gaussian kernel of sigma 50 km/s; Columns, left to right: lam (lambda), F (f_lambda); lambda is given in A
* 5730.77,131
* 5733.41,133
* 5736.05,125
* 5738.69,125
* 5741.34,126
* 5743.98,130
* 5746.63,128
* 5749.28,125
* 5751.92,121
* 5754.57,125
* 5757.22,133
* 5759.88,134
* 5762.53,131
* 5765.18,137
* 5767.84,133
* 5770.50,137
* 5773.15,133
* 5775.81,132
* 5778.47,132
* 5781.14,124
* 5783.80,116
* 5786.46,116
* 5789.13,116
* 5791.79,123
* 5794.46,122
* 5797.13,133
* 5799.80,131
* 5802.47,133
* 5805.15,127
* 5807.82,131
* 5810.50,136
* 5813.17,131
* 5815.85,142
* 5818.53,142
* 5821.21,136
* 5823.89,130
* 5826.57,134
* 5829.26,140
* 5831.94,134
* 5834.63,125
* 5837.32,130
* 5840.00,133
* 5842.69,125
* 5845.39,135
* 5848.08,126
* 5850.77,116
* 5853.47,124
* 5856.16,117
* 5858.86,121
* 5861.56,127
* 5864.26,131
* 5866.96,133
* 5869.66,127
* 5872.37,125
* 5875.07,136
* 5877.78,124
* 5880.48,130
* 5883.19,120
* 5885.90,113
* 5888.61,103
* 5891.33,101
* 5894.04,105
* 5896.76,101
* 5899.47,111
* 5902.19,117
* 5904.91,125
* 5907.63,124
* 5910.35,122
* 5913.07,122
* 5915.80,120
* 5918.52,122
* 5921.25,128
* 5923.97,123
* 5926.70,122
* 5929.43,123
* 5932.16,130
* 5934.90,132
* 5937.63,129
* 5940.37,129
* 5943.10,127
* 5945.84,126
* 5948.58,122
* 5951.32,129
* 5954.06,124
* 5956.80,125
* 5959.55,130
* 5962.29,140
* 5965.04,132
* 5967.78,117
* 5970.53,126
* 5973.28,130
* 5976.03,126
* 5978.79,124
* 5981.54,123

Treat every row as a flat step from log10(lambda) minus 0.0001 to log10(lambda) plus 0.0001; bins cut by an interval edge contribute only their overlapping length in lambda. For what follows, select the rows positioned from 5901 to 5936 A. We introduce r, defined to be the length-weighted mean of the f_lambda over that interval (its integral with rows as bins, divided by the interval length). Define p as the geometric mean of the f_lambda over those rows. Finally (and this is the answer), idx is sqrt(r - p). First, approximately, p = 124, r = 124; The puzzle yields 0.16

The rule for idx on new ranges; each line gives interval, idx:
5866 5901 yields 0.66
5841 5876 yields 0.29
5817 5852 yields 0.53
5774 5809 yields 0.48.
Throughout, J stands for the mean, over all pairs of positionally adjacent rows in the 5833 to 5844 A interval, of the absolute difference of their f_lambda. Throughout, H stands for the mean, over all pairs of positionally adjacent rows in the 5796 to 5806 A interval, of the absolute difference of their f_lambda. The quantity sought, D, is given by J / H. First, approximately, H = 3.3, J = 5.3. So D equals 1.6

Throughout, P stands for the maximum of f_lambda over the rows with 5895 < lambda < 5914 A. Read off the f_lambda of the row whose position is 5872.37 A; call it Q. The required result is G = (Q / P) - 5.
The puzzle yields -4.00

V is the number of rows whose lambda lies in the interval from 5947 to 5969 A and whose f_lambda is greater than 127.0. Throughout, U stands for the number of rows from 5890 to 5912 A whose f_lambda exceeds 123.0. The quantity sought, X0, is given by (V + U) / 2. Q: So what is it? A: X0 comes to 3.0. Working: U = 2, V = 4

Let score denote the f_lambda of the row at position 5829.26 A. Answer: 140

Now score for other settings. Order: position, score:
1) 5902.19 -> 117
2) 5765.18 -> 137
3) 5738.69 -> 125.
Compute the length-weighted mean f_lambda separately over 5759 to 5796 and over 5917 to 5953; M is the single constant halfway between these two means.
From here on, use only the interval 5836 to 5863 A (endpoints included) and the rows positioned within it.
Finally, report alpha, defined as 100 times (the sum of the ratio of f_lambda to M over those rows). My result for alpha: 988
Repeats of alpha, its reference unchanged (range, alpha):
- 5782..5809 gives 983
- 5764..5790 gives 1005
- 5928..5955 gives 1002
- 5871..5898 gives 913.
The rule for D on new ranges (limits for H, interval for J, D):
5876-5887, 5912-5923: 0.4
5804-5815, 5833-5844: 1.1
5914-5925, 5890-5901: 1.4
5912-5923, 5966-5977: 1.7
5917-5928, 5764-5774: 1.0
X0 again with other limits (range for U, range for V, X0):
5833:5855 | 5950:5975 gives 6.0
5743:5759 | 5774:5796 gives 3.5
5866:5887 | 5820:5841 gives 6.5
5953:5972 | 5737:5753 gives 4.0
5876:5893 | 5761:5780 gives 4.5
